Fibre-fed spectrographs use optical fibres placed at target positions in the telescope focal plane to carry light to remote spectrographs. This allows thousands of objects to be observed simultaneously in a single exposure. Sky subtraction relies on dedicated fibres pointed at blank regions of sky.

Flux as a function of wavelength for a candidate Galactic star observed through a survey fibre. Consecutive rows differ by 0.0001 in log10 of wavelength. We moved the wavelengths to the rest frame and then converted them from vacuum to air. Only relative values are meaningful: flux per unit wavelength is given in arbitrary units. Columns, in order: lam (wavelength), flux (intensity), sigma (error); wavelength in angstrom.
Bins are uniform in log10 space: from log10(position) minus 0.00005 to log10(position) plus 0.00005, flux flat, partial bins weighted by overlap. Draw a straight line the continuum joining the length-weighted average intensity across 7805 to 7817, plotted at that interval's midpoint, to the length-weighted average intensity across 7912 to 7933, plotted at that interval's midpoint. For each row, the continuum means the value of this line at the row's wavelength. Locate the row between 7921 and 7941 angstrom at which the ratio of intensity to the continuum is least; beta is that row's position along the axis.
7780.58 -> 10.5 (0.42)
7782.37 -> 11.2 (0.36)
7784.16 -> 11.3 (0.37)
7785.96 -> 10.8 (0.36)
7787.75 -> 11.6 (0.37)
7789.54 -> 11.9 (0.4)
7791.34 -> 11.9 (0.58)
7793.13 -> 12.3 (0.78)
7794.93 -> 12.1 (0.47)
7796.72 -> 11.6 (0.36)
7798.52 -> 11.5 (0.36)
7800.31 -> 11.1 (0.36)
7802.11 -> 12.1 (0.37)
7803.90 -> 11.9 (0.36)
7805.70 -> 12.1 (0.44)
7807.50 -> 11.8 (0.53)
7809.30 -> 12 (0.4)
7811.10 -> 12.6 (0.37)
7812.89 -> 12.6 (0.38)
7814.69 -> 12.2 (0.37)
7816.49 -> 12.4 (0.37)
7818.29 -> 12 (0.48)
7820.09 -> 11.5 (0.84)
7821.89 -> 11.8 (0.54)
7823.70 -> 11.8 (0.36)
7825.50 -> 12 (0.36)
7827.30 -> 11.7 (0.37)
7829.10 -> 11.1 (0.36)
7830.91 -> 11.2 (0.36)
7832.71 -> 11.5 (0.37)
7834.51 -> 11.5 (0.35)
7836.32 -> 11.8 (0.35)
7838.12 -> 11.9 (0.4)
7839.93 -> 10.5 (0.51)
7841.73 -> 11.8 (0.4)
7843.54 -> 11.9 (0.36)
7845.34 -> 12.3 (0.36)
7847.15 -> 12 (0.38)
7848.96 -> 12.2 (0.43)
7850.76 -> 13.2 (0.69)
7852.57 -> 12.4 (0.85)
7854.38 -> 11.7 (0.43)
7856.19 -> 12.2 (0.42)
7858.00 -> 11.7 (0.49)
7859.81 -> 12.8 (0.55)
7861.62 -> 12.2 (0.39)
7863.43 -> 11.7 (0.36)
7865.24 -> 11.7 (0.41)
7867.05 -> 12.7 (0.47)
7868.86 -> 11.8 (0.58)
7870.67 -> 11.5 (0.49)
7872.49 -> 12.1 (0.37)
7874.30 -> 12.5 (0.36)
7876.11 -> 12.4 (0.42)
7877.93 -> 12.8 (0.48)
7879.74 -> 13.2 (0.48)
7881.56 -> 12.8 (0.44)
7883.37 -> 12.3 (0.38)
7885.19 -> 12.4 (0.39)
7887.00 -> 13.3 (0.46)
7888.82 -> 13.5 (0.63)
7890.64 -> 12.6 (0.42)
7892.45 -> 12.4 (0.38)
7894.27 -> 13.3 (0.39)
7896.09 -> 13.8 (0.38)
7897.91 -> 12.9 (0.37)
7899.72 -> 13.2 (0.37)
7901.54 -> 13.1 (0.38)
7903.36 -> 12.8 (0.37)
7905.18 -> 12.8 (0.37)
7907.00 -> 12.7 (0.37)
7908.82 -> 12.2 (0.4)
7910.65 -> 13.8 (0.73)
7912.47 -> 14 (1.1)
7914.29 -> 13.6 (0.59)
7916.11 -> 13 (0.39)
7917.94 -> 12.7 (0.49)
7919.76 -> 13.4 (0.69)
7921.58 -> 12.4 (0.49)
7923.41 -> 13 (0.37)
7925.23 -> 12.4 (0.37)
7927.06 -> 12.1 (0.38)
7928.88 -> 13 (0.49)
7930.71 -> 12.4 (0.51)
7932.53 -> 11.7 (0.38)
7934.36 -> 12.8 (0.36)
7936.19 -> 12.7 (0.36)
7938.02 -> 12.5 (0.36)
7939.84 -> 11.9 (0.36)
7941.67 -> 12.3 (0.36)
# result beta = 7932.53 angstrom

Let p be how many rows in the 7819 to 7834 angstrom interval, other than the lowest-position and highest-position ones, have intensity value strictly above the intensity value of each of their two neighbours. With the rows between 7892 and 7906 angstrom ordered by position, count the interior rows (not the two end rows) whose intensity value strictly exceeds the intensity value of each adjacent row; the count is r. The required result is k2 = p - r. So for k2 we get -1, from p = 1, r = 2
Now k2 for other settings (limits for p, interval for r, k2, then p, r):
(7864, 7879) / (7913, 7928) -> 0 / 2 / 2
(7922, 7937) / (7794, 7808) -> 0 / 2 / 2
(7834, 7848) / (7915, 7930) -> 0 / 2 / 2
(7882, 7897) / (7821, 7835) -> 0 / 1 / 1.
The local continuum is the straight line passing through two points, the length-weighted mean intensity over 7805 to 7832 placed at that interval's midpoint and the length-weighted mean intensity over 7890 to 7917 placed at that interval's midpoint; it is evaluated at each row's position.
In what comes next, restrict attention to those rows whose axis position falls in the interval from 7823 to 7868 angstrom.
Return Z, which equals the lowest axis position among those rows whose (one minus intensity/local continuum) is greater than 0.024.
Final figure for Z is 7827.30 angstrom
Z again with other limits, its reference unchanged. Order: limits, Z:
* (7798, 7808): 7800.31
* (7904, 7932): 7907.00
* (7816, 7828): 7820.09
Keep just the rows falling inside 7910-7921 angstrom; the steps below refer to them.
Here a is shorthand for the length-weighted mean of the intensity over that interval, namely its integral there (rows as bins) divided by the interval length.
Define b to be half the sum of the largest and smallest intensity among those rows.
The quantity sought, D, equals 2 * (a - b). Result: 0.07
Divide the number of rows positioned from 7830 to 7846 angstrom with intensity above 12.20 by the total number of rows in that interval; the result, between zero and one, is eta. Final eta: 0.1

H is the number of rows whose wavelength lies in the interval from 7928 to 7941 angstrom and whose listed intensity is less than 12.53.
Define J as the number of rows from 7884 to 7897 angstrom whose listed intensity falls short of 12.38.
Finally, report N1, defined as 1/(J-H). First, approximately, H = 4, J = 0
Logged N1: -0.25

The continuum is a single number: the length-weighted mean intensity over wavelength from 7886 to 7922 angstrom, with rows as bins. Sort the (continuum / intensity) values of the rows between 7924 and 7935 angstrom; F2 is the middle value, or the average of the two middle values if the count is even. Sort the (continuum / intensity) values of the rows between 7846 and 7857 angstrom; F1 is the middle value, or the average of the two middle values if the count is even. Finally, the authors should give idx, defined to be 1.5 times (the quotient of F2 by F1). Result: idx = 1.48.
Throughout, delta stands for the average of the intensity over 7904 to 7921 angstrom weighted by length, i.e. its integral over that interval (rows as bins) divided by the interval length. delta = 13.11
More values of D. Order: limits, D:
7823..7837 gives 0.04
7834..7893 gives 0.48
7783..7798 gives 0.24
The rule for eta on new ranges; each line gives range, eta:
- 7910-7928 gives 0.9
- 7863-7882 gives 0.5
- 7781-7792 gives 0.0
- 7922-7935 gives 0.7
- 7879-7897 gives 1.0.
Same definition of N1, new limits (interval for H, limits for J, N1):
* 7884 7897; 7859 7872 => 0.33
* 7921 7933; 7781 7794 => 0.50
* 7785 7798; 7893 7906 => -0.14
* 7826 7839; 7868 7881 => -0.25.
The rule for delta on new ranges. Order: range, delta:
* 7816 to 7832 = 11.70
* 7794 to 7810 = 11.80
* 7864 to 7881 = 12.30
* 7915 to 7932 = 12.70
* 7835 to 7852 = 11.95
